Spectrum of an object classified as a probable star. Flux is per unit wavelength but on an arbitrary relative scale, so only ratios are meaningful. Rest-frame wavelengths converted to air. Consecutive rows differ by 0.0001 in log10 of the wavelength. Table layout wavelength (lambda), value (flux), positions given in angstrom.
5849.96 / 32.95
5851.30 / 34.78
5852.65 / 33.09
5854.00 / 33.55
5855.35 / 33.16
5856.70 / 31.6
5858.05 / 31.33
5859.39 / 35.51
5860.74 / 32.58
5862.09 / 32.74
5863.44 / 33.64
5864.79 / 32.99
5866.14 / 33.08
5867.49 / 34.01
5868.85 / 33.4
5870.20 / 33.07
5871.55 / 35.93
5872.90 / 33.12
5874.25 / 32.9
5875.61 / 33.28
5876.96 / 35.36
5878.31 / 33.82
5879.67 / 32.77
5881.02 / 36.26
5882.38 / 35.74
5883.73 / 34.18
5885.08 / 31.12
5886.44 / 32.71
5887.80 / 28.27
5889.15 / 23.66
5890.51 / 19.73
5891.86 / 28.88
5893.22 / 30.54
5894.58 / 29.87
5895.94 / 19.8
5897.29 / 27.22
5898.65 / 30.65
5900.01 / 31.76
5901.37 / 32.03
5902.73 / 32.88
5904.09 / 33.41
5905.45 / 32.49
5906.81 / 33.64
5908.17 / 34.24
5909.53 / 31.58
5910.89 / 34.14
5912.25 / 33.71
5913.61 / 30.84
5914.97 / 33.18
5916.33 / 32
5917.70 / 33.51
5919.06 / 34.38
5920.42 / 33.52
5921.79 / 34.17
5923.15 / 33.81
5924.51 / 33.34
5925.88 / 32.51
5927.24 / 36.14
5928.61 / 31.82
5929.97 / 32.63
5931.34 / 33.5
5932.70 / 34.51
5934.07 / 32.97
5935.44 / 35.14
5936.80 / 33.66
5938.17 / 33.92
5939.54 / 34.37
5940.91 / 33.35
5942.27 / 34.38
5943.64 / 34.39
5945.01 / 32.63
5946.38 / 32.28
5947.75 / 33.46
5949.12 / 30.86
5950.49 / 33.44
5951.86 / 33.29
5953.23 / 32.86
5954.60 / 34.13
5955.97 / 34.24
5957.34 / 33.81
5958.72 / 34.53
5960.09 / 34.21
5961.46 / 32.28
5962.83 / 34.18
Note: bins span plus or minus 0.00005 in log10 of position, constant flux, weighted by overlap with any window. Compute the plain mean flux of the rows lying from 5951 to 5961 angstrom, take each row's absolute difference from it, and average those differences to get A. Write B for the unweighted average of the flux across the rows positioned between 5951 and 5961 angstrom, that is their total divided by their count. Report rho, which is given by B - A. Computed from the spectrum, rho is 33.4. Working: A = 0.47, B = 33.9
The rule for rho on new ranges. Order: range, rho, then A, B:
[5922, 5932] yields 32.5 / 0.93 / 33.4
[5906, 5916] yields 32.0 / 1.05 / 33.0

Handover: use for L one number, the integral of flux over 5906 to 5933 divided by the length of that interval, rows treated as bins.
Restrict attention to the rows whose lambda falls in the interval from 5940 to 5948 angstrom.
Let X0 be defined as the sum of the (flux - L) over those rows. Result 0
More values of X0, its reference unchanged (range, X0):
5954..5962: 3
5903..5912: -1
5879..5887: 3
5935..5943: 5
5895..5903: -26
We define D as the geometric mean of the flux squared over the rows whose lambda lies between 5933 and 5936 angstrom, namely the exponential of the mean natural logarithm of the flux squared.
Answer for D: 1159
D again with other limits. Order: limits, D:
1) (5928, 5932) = 1066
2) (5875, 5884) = 1188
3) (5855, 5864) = 1083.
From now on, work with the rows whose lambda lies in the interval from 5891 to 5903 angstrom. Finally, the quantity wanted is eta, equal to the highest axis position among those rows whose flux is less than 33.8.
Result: 5902.73 angstrom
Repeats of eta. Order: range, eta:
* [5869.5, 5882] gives 5879.67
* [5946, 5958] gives 5953.23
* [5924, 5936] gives 5934.07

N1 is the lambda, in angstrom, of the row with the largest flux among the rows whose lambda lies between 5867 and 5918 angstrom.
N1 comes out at 5881.02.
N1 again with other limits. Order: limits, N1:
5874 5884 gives 5881.02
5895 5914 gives 5908.17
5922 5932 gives 5927.24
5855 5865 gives 5859.39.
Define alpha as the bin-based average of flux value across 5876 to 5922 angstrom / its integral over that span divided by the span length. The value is 31.5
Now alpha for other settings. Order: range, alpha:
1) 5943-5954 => 32.9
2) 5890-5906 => 29.2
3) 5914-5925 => 33.4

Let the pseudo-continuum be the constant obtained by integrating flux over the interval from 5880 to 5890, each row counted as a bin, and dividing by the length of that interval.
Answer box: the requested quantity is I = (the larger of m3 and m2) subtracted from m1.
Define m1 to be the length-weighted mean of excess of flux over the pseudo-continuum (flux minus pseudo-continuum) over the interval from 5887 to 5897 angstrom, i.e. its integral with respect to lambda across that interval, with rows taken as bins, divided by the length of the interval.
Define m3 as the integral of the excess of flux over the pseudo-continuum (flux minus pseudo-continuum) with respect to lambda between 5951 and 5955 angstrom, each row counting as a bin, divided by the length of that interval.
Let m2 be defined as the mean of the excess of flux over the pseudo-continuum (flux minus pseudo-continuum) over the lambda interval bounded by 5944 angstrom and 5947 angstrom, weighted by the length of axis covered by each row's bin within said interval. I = -7.4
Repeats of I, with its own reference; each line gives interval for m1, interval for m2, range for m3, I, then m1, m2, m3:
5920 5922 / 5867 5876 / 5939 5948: 0.1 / 2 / 2.1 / 2.0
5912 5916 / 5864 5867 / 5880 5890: -0.7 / 1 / 1.6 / 0.0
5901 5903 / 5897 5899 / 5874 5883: -1.9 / 1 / -2.6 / 2.8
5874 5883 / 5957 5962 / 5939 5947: 0.6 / 3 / 2.2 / 2.0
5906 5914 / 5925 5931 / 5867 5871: -0.4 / 2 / 1.7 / 2.0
